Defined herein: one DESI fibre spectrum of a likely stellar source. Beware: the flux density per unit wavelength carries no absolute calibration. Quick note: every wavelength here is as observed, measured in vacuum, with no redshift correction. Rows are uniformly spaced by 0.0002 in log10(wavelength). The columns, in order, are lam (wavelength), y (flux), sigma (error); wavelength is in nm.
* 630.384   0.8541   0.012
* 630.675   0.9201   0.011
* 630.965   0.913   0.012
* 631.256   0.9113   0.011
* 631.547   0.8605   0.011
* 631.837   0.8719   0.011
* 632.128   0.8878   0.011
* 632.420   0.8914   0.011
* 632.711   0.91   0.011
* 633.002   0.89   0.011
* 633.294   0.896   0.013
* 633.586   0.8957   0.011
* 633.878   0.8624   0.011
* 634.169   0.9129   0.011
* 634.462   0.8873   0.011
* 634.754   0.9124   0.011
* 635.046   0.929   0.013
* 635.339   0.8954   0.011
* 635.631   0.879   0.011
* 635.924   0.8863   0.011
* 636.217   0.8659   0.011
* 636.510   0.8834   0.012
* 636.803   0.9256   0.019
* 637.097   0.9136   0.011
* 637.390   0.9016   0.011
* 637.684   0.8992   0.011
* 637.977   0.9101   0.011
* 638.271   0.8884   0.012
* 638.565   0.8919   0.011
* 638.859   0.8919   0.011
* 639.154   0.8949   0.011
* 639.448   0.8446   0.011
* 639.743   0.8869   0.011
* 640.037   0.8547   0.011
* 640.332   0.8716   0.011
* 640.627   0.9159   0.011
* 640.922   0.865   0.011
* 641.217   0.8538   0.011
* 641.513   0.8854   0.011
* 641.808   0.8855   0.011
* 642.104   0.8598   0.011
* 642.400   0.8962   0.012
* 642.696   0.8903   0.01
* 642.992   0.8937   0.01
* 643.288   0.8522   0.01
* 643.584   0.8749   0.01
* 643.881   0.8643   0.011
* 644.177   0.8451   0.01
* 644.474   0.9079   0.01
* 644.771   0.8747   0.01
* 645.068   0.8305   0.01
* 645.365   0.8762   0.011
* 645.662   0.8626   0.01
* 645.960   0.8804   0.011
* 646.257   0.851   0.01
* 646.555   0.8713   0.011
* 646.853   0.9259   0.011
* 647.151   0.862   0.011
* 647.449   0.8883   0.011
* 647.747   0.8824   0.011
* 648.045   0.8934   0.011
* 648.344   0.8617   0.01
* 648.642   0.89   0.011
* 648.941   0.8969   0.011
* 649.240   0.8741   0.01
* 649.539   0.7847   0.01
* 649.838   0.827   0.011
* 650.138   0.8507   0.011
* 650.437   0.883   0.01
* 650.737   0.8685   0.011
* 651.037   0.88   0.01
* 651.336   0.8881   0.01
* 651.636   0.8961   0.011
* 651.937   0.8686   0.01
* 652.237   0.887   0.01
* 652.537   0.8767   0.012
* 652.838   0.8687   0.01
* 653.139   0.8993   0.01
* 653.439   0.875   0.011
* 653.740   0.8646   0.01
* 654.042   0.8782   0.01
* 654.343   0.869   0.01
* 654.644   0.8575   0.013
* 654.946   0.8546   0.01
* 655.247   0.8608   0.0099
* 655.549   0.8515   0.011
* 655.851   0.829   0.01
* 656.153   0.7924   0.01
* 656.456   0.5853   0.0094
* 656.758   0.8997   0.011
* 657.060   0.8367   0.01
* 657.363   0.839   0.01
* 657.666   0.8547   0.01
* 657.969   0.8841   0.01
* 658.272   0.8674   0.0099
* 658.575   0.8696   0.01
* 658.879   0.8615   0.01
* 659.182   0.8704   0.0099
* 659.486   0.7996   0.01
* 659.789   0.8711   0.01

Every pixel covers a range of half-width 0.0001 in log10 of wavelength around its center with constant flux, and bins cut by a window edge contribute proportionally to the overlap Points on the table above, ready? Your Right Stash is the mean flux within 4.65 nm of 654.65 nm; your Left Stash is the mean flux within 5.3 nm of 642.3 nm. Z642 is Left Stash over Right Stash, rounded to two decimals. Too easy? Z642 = 1.03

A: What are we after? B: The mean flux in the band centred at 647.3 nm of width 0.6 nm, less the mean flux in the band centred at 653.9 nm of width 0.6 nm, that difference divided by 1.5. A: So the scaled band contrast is 0.003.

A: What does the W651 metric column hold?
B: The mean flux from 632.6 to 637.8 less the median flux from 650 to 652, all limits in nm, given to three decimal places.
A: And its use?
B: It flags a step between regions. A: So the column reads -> 0.017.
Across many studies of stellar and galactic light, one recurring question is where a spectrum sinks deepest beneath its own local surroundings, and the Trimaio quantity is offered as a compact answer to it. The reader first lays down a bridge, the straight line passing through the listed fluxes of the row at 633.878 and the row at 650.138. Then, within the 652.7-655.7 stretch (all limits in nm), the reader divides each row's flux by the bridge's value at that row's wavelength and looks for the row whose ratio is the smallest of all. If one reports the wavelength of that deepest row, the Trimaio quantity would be 655.549 nm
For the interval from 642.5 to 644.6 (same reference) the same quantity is 644.177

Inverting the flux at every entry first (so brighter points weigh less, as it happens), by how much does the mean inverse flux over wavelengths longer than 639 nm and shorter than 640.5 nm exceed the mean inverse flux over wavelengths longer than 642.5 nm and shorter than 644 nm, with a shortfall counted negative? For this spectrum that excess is 0.006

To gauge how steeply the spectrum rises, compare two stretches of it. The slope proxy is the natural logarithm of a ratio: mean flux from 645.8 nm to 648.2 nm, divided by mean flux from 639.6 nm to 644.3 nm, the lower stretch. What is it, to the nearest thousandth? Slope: 0.008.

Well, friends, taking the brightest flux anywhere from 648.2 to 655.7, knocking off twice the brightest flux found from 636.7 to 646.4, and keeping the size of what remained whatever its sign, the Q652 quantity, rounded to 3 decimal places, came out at 0.952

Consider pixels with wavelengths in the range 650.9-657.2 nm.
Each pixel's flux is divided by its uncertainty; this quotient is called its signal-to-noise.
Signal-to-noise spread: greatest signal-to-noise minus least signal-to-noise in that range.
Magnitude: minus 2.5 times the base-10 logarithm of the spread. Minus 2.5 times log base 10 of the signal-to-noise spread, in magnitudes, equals -3.6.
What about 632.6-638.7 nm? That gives -3.8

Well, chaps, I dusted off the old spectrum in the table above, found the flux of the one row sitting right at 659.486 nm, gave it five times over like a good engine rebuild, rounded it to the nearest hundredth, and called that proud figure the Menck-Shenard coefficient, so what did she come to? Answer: 4.00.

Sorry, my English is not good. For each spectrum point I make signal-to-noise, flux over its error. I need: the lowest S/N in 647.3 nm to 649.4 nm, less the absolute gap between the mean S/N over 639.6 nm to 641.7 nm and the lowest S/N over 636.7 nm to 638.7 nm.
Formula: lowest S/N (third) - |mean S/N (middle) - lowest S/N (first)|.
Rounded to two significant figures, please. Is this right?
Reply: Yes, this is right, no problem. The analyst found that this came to 49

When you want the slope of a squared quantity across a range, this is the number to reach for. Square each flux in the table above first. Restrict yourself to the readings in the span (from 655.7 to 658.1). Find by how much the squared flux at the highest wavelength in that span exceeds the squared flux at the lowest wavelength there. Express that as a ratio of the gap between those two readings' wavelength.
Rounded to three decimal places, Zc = 0.045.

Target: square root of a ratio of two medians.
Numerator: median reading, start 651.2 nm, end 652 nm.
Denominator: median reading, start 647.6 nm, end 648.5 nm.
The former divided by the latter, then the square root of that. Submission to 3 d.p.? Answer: 1.003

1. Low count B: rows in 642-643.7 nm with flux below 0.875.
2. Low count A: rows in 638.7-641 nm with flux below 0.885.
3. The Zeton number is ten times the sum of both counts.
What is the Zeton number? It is 70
